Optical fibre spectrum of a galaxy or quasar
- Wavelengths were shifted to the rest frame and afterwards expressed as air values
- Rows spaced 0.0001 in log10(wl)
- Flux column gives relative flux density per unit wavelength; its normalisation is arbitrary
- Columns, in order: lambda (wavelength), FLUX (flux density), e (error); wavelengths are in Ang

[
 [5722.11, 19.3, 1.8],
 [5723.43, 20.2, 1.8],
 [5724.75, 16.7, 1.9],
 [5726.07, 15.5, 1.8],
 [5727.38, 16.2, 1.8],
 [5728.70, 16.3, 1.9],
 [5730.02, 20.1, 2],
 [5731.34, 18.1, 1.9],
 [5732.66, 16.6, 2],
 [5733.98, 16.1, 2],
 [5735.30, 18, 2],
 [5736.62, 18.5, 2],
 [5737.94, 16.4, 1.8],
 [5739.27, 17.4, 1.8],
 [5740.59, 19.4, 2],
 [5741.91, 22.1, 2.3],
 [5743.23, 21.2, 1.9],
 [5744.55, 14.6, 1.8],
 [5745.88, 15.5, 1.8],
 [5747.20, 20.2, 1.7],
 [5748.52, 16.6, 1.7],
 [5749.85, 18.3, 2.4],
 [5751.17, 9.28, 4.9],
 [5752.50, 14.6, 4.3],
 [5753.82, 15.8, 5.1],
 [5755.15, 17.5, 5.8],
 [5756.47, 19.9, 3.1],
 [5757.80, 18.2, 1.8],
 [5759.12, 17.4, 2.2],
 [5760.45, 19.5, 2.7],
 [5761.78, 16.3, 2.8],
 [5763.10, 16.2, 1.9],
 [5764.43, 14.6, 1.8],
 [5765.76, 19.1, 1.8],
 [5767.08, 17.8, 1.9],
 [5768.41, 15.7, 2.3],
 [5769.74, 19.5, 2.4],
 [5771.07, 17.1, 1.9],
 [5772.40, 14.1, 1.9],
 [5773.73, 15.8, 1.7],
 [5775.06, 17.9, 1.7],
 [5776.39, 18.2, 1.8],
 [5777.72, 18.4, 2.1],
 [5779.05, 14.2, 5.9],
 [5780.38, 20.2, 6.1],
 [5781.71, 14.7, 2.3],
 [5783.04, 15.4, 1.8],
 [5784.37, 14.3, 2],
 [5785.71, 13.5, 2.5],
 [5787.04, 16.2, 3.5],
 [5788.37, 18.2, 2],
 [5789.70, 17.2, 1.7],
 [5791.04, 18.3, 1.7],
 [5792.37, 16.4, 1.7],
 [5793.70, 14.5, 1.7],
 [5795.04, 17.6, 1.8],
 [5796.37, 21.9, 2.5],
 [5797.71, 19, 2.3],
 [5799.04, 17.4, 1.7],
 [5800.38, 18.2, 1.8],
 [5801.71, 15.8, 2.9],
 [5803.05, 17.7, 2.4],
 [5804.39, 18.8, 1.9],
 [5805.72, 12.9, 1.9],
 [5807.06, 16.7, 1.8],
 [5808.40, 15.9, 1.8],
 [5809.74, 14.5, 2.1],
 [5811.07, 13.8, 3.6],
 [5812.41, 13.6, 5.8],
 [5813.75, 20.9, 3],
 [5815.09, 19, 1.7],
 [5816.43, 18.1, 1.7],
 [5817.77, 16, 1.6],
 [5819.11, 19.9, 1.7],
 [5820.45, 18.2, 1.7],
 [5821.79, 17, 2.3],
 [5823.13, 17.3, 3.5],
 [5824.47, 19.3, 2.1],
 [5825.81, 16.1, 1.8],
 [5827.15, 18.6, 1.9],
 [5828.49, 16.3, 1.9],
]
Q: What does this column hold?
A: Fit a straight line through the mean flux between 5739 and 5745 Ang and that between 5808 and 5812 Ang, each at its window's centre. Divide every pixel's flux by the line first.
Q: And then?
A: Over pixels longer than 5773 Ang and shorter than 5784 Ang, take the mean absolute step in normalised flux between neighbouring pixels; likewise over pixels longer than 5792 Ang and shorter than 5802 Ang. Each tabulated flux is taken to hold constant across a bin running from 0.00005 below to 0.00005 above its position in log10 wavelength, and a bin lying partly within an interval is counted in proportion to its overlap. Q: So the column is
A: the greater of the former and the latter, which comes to 0.165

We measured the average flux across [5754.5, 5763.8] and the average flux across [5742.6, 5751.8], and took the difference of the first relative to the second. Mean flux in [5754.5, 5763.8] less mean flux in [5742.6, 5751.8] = 1.3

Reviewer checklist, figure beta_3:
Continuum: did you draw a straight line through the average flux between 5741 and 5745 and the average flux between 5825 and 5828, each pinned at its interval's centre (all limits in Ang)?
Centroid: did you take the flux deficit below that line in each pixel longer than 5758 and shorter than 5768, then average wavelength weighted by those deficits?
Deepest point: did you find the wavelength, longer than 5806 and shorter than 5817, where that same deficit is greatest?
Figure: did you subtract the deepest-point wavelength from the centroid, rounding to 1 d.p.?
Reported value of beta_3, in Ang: -49.3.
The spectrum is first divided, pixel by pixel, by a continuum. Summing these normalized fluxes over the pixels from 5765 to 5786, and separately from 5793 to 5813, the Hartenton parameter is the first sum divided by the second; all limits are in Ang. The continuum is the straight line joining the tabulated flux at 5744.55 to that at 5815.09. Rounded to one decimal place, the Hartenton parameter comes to 1.2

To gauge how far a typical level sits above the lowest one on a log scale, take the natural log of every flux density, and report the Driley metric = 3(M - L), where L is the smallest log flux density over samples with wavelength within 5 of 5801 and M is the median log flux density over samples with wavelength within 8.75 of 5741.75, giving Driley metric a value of 1.00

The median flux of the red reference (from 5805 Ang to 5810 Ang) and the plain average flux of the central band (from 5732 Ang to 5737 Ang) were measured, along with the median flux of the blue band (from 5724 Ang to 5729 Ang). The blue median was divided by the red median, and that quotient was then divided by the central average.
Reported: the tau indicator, 0.062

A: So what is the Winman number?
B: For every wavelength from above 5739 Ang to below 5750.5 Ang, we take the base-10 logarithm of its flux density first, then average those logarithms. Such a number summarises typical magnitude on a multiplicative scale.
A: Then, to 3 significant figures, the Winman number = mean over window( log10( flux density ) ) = 1.26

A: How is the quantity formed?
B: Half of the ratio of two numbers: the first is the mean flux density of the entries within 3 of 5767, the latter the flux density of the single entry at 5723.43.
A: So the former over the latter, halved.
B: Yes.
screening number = 0.43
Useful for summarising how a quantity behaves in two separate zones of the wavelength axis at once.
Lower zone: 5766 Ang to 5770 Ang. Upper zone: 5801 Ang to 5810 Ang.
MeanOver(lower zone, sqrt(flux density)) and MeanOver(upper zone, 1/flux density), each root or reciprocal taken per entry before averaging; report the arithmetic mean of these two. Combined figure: 2.13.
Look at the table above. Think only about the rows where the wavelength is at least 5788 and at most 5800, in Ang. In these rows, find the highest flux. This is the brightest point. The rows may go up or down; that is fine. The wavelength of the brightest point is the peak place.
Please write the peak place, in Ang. 5796.37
